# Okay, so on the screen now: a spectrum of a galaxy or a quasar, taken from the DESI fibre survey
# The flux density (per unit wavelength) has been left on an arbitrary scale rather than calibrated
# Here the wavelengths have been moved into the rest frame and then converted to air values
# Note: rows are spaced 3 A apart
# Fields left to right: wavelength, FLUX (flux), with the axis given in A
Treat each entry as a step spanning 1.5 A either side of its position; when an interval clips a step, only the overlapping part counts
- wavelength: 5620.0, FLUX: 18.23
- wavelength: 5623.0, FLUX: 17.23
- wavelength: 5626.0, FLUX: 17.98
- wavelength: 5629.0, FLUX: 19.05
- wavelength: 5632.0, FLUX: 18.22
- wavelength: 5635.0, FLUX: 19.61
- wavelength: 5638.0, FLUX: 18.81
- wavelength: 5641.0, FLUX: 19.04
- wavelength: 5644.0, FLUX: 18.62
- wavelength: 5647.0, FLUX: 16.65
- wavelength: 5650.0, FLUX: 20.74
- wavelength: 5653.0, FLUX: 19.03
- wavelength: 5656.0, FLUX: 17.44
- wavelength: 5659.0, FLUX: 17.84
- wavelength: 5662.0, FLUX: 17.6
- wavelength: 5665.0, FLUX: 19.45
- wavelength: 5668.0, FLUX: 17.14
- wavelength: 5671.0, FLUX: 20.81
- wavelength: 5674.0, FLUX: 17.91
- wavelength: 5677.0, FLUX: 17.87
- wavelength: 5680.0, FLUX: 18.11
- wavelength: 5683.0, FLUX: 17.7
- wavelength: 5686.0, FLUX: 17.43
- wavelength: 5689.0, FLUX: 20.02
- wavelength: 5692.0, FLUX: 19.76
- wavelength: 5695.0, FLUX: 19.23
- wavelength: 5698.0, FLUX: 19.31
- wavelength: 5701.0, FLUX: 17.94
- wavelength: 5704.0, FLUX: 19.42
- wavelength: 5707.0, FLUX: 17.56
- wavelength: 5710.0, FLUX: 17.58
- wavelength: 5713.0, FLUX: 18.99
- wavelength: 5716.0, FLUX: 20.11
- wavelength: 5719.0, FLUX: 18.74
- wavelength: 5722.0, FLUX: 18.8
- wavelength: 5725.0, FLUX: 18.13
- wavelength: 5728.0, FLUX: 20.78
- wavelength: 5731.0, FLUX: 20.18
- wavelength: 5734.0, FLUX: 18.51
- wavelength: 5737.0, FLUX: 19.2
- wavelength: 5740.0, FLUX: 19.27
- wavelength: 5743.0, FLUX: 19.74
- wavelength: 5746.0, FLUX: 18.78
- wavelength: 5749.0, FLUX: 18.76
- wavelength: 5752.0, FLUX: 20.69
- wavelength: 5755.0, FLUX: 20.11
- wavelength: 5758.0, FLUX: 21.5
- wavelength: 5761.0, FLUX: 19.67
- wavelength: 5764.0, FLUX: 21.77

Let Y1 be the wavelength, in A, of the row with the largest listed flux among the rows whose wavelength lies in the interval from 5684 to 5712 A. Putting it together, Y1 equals 5689.0 A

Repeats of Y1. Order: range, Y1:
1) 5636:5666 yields 5650.0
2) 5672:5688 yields 5680.0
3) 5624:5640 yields 5635.0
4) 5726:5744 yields 5728.0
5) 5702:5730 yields 5728.0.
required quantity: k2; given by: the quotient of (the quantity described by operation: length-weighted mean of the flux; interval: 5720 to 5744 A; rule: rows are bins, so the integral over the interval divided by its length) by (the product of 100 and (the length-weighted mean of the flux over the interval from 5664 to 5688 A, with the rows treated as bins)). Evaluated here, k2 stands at 0.0105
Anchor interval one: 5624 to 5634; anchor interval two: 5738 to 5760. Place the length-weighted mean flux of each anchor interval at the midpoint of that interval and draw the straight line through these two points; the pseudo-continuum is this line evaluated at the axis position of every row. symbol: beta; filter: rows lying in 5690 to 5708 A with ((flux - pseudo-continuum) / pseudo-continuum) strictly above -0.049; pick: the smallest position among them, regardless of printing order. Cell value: 5692.0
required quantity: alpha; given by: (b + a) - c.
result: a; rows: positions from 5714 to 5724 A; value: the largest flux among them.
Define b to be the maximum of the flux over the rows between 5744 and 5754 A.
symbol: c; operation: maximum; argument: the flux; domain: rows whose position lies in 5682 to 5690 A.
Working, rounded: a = 20.11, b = 20.69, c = 20.02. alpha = 20.8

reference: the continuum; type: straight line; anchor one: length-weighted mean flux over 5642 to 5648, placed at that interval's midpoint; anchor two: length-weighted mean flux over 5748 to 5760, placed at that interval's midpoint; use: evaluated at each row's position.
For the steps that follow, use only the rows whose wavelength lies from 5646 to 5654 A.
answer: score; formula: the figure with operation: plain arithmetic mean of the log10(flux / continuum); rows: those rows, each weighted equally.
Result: 0.019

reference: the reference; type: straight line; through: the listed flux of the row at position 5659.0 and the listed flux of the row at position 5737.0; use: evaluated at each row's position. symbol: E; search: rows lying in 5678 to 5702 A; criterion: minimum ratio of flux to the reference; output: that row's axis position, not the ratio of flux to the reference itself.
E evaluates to 5686.0 A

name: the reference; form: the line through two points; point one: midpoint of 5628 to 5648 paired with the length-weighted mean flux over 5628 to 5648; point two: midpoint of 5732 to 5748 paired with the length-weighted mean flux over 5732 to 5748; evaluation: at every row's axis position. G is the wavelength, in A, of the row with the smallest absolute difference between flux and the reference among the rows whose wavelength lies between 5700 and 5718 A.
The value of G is 5713.0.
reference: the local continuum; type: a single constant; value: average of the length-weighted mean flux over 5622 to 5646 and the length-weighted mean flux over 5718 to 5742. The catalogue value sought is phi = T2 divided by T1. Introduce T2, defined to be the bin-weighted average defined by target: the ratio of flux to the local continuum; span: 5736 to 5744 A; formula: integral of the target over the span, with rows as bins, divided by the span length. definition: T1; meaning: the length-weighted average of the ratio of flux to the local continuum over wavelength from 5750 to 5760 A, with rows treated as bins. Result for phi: 0.94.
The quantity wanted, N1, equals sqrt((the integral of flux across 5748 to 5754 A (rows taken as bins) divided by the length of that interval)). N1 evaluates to 4.45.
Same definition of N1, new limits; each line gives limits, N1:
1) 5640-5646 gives 4.32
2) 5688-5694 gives 4.45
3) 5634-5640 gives 4.38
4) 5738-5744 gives 4.41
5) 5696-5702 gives 4.33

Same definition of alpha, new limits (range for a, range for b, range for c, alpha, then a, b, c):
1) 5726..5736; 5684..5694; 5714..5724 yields 20.7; 20.78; 20.02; 20.11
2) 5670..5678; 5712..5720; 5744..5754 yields 20.2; 20.81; 20.11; 20.69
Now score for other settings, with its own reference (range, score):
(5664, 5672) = 0.017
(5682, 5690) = -0.010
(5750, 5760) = 0.009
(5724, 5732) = -0.001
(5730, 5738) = -0.013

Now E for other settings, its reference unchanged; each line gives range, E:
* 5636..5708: 5707.0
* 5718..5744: 5725.0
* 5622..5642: 5623.0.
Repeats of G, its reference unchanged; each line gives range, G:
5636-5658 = 5644.0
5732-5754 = 5737.0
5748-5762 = 5749.0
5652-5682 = 5653.0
